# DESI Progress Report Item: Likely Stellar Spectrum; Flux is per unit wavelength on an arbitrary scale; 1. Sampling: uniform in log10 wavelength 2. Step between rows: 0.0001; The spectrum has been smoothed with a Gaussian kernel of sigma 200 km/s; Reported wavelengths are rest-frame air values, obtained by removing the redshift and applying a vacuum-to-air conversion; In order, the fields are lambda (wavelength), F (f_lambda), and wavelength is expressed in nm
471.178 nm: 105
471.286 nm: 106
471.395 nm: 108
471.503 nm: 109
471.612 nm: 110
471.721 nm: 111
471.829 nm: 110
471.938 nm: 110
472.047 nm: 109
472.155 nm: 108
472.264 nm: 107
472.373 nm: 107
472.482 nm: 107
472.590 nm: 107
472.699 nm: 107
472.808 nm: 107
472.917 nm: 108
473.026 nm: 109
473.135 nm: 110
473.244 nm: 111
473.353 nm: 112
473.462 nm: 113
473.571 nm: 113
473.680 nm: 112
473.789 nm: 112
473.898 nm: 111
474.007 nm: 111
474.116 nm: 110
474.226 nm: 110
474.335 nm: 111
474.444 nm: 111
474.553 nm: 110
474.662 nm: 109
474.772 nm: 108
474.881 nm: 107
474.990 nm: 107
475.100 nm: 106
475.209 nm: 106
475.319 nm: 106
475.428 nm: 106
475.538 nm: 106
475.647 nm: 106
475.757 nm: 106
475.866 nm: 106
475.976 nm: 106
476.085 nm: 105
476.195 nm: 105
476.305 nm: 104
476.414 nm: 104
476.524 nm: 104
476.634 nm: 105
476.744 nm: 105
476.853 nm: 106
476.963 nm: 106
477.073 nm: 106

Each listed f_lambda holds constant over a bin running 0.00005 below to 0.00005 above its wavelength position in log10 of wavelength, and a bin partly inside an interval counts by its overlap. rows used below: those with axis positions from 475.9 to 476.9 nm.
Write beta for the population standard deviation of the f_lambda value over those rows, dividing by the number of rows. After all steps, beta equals 0.7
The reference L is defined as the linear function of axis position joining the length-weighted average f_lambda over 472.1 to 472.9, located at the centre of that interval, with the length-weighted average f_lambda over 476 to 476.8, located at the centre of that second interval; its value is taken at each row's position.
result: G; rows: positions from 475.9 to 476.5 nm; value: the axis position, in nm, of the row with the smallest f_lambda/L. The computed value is 476.305 nm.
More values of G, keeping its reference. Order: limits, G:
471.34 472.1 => 471.395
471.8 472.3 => 472.264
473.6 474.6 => 474.116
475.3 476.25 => 476.085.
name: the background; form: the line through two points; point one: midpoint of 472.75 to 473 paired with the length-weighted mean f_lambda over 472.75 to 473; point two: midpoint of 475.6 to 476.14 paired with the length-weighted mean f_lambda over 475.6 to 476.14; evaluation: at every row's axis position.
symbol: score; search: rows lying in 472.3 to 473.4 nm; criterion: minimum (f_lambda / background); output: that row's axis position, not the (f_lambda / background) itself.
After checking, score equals 472.373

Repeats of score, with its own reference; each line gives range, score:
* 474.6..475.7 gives 475.100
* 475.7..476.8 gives 476.305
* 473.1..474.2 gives 473.135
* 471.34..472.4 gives 472.264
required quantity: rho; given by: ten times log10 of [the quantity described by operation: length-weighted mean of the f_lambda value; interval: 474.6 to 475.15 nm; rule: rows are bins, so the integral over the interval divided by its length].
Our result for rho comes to 20.31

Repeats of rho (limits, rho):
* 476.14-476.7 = 20.18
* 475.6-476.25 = 20.24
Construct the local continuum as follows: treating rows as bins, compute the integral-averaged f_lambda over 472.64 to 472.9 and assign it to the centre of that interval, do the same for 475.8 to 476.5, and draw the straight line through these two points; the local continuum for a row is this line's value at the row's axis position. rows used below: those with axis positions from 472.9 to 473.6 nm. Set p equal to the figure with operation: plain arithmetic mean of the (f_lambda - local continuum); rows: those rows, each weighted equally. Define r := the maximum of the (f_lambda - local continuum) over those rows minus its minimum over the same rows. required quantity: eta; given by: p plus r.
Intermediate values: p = 4.2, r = 5.4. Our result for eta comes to 9.5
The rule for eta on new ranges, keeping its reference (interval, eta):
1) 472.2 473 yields 1.4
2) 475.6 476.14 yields 1.5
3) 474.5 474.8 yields 5.0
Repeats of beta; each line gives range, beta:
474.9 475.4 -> 0.4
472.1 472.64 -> 0.4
